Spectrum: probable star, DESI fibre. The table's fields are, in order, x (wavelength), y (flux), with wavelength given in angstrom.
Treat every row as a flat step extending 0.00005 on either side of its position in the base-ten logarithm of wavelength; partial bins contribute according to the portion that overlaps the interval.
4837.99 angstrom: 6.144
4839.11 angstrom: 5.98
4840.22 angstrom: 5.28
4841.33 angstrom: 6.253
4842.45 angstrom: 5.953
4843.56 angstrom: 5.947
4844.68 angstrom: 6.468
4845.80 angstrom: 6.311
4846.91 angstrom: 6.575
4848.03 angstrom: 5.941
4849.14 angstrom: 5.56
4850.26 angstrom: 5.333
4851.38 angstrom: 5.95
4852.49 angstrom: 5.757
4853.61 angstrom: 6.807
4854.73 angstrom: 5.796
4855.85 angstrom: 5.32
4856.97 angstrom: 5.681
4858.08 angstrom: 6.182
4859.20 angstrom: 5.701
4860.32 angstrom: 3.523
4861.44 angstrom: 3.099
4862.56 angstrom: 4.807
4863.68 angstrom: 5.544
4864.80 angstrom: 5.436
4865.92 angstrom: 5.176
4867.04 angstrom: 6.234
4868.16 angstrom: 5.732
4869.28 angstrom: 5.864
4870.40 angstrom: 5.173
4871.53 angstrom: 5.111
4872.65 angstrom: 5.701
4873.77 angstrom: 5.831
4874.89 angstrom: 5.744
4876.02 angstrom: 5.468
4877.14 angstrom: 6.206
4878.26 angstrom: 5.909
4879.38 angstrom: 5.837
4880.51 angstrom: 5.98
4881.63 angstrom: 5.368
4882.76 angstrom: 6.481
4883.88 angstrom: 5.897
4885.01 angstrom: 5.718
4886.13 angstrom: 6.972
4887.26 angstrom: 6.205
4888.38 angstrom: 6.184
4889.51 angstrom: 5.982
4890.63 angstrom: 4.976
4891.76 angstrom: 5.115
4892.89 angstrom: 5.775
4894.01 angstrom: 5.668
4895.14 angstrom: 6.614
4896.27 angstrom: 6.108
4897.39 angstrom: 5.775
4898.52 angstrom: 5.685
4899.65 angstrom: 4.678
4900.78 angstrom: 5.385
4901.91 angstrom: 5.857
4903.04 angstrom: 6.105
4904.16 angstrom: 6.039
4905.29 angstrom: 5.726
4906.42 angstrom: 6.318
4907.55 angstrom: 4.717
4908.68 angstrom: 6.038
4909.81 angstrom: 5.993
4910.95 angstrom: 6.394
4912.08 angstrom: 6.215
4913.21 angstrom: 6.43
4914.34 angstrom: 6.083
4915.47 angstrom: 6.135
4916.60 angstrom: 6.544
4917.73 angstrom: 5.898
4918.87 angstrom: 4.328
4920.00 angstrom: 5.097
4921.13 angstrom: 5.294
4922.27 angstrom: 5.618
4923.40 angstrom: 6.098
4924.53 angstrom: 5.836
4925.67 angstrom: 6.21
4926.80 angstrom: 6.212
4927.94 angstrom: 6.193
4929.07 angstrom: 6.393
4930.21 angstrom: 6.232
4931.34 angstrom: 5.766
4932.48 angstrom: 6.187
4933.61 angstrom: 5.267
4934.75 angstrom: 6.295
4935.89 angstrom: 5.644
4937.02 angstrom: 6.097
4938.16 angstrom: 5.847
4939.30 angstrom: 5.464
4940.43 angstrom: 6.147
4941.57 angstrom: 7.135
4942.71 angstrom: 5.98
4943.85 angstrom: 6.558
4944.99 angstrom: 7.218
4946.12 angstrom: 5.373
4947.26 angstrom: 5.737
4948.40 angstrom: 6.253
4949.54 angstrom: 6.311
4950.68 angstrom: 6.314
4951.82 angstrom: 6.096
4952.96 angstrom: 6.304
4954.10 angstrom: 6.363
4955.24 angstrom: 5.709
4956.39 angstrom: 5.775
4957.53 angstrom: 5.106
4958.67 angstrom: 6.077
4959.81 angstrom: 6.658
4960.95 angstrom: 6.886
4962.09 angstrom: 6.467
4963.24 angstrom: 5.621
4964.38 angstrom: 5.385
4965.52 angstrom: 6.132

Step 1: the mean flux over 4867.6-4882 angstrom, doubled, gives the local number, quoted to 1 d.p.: 11.4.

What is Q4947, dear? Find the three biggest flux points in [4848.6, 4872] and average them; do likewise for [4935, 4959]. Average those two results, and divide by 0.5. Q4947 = 13.4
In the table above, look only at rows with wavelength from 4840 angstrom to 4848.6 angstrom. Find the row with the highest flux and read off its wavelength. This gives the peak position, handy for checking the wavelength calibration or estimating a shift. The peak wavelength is 4846.91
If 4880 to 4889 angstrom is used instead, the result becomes 4886.13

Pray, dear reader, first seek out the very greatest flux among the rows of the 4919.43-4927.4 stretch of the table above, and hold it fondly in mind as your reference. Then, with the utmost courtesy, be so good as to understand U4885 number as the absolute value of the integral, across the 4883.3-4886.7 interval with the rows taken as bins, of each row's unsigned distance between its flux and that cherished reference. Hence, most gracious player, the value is 1.8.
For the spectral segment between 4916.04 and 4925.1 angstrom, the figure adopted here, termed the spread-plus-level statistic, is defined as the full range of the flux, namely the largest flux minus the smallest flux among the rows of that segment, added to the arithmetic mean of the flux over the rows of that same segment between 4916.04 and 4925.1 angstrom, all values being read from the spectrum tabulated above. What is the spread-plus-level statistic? 7.8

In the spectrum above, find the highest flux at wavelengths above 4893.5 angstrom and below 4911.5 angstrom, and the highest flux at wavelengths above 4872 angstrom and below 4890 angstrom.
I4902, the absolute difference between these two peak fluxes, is 0.36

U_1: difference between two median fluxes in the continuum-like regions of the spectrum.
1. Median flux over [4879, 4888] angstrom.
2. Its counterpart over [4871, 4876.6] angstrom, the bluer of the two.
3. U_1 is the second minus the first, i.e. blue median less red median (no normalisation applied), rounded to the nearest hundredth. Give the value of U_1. -0.24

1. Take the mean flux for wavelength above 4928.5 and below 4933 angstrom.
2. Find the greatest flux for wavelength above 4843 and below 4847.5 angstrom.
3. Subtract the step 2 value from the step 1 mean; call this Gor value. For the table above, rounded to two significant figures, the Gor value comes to -0.43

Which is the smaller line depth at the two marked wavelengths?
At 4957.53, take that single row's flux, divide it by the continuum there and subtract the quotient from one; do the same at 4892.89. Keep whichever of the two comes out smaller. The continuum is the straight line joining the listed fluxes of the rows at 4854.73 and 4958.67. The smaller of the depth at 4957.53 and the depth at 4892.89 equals 0.02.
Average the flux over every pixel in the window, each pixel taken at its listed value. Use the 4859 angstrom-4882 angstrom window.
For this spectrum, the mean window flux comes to 5.40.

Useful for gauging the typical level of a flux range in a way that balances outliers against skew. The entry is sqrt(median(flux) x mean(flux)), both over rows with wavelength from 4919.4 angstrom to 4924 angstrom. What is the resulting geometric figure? 5.49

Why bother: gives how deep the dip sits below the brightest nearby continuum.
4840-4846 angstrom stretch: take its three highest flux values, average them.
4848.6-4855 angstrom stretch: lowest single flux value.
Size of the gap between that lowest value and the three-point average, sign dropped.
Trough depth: 1.01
